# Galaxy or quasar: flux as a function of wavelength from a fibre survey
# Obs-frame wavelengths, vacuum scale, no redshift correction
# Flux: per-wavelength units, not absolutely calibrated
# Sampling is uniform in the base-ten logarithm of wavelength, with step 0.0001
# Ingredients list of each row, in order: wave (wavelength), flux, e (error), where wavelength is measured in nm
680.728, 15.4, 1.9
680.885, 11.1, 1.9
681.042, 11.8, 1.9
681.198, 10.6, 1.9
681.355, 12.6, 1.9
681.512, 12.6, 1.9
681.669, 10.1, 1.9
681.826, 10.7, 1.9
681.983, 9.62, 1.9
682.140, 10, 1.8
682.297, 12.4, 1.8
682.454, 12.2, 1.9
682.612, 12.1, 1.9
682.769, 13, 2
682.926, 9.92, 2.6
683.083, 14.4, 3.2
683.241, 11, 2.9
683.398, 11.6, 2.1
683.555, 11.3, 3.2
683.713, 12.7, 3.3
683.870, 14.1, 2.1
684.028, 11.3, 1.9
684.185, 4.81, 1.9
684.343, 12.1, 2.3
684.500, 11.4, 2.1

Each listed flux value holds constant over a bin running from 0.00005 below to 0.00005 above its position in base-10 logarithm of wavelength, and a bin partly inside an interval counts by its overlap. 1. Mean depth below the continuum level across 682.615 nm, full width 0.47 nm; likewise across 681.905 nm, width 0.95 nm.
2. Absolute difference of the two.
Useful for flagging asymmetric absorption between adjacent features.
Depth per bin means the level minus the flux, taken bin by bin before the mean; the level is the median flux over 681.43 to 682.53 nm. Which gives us 1.5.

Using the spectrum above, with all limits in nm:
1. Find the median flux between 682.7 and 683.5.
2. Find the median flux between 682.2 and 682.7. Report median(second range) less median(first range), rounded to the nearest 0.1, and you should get 0.6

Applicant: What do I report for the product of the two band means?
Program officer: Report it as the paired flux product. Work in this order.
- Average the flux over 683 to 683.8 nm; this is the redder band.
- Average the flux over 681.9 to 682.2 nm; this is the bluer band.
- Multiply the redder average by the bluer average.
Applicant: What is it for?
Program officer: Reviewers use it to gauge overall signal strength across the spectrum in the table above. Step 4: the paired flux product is 120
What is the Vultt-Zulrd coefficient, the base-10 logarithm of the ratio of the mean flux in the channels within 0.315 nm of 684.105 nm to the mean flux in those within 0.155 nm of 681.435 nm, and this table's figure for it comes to -0.076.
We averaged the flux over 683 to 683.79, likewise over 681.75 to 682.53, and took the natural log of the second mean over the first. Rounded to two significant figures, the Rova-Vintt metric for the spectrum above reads -0.10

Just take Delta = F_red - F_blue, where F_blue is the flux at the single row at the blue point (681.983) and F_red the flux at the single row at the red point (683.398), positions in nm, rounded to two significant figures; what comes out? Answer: 2.0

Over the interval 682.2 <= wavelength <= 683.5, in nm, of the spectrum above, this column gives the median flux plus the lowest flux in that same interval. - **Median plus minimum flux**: 22.1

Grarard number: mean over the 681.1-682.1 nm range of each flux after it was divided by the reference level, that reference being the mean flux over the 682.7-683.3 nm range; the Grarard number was 0.91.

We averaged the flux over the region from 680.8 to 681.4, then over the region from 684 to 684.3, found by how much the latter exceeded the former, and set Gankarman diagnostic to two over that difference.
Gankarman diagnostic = -0.6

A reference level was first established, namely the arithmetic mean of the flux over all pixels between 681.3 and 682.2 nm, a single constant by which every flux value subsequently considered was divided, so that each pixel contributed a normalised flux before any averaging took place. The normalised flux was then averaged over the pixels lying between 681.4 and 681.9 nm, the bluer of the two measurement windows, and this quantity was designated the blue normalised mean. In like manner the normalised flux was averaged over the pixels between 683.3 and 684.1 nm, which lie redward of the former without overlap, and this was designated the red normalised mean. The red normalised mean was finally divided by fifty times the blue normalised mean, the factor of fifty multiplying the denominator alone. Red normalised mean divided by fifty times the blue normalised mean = 0.022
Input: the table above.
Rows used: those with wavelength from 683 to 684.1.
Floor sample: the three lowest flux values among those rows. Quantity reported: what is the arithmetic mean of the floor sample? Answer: 11.2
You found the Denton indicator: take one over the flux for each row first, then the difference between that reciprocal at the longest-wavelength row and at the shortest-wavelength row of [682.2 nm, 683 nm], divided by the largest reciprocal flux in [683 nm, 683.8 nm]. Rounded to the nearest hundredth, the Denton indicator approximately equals 0.22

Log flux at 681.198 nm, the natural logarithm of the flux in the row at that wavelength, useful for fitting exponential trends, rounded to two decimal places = 2.36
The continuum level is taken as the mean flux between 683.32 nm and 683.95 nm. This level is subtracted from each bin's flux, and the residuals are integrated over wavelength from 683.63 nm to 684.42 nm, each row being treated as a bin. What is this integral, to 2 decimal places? -1.12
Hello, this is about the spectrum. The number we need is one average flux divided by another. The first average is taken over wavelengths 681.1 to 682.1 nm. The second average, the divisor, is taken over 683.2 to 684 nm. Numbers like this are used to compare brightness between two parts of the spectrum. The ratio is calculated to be 0.91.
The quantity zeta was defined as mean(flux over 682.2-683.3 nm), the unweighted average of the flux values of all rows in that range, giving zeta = 12.1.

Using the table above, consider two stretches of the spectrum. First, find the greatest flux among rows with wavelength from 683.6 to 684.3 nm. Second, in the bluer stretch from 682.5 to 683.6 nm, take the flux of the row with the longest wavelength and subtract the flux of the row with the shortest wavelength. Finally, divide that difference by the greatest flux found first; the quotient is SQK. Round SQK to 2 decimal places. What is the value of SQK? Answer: -0.06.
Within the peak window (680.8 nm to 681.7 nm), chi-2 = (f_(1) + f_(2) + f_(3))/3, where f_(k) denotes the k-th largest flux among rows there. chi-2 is 12.33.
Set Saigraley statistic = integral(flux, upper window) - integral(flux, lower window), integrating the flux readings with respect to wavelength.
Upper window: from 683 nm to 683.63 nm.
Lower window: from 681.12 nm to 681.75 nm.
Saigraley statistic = 0.4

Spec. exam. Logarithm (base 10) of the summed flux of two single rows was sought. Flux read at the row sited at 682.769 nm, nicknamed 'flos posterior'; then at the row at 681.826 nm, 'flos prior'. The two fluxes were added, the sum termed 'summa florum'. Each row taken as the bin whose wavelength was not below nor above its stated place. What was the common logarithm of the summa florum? 1.375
